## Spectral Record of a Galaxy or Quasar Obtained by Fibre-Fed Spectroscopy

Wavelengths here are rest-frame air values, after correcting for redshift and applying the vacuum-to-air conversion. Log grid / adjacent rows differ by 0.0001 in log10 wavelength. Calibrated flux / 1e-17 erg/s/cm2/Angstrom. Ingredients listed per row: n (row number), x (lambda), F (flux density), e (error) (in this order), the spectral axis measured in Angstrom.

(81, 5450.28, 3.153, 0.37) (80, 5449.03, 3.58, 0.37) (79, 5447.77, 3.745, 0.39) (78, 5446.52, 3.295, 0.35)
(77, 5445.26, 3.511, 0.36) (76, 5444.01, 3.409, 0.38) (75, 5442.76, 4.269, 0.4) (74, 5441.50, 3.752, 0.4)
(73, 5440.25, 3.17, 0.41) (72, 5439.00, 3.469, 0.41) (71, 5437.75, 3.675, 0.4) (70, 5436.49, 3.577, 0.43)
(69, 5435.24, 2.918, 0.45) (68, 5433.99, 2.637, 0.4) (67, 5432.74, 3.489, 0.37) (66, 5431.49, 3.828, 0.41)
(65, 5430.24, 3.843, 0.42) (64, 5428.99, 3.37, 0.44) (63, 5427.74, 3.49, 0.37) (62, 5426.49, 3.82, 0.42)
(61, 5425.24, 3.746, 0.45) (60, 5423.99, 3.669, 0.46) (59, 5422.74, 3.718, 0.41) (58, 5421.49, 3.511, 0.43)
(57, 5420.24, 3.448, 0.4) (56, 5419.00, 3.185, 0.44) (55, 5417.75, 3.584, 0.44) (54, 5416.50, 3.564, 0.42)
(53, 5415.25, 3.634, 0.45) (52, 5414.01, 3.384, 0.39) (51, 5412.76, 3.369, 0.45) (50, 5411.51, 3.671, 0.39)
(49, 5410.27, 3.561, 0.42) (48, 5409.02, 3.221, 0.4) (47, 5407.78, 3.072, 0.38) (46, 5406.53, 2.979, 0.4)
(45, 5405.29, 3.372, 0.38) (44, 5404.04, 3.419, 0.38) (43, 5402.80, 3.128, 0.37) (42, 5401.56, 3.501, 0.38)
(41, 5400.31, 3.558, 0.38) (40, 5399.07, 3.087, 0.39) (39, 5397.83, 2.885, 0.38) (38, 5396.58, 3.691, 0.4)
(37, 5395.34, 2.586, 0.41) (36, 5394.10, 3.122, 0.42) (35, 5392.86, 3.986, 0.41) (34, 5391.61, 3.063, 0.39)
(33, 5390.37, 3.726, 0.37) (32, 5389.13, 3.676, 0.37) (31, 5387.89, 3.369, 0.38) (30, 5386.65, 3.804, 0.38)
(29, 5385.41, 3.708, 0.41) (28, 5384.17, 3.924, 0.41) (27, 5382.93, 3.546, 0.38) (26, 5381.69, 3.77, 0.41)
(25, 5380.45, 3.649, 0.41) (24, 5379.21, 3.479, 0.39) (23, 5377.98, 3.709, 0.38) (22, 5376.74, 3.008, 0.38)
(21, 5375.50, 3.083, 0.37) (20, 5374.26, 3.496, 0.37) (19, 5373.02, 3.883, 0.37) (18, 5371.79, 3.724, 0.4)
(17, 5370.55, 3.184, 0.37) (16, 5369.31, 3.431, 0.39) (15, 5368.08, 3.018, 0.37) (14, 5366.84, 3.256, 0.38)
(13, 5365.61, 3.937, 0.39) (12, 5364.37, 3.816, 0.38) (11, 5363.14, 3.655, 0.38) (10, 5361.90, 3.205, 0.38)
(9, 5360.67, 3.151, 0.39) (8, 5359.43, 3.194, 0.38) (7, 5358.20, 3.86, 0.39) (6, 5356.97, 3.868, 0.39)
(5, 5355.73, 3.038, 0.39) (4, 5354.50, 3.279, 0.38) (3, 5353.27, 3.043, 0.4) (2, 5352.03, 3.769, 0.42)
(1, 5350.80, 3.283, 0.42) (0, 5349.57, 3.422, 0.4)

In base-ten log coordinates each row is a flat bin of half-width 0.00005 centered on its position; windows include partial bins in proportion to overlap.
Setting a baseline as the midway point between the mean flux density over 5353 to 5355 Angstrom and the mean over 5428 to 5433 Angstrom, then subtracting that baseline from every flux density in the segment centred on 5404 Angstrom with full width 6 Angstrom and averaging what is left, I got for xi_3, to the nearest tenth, -0.1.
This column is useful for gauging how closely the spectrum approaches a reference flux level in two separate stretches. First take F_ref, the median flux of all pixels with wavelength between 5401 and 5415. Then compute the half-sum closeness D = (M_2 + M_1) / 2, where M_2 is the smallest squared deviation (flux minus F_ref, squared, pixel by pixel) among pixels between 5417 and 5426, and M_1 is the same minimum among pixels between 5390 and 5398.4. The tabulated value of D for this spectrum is 0.034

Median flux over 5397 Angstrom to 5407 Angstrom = 3.25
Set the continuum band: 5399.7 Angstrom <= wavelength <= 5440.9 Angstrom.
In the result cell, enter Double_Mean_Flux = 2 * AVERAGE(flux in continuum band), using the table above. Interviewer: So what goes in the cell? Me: 6.9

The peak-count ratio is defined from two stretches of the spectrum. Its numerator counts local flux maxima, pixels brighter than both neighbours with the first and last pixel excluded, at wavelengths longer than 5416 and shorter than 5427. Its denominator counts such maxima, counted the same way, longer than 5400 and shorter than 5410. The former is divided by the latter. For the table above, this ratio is 2.0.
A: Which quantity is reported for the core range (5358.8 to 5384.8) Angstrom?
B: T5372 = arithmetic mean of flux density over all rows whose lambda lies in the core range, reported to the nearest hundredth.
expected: 3.48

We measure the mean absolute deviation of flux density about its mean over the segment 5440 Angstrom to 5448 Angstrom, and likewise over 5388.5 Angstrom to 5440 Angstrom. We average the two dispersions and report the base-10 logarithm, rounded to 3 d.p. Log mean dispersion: -0.566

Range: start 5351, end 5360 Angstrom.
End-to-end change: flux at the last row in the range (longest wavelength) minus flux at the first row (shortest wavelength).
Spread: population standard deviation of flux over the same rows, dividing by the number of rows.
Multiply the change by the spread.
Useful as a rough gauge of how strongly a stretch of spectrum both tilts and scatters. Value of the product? -0.20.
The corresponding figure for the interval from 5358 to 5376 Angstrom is -0.24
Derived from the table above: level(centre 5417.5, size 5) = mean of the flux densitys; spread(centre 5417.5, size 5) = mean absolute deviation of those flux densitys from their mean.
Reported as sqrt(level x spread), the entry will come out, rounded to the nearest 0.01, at 0.73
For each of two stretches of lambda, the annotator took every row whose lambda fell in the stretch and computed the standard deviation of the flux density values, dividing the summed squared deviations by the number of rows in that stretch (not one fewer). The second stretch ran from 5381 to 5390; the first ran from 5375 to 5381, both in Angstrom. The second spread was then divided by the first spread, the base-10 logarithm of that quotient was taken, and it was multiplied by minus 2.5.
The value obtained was 0.6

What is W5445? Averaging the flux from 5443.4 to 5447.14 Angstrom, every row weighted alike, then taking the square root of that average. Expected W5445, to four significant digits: 1.845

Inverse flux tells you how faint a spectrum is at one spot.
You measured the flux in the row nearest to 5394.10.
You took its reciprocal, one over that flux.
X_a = 0.320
